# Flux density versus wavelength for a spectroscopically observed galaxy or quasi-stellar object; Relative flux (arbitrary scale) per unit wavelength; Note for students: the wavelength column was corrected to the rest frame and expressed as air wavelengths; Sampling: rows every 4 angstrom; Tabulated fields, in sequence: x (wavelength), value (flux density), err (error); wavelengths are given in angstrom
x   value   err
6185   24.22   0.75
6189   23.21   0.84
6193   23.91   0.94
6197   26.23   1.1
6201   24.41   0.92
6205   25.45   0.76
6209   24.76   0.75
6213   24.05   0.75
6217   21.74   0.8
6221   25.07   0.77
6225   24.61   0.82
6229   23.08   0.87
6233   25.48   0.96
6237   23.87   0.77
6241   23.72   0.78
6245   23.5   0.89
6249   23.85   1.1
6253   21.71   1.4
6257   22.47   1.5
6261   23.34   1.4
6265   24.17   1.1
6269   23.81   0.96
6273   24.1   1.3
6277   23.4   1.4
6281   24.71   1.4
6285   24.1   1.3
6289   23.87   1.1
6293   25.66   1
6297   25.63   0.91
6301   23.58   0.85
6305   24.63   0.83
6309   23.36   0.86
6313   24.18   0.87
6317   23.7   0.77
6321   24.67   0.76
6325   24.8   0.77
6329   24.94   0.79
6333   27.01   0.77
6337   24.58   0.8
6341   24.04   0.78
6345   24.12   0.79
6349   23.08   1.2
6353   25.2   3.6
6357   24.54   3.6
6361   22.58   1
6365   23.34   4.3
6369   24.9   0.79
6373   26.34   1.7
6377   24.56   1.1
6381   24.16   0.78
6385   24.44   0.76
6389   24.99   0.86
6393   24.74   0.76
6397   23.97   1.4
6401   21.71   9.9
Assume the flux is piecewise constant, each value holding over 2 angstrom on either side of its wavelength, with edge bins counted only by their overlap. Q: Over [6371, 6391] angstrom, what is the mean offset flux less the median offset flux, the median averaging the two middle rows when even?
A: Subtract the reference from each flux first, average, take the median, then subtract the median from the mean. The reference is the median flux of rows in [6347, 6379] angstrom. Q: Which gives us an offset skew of 0.34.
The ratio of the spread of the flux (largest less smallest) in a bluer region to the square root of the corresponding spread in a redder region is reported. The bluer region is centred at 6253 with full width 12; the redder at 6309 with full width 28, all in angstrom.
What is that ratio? 1.4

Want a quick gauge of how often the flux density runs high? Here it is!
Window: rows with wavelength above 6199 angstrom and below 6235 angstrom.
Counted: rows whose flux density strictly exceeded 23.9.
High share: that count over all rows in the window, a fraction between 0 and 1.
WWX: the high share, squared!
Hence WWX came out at 0.60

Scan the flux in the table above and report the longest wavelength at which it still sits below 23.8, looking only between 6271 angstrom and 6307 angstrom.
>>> 6301 angstrom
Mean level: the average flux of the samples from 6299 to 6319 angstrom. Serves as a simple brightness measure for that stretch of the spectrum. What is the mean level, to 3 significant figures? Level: 23.9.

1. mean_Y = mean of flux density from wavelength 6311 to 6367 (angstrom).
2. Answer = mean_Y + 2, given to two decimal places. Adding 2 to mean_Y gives 26.34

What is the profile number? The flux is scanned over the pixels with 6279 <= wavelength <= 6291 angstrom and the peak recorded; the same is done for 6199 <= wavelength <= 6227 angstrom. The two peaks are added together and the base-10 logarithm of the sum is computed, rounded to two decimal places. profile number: 1.70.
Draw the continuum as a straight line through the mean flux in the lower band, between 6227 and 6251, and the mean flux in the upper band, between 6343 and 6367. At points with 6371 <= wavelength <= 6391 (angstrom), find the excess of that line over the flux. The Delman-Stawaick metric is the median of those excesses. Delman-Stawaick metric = -0.77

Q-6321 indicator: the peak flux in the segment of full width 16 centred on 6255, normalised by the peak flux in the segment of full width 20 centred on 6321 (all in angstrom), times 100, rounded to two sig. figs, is 96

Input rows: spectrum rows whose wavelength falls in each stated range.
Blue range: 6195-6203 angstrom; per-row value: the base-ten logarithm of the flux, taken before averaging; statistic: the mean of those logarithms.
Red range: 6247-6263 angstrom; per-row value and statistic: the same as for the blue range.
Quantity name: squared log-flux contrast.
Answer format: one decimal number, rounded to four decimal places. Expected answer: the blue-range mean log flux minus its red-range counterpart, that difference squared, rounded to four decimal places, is 0.0020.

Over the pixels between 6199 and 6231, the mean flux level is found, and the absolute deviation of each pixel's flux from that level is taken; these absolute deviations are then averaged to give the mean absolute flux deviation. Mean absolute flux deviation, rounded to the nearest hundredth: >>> 0.89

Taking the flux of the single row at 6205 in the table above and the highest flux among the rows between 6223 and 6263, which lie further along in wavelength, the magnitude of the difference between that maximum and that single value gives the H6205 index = 0.0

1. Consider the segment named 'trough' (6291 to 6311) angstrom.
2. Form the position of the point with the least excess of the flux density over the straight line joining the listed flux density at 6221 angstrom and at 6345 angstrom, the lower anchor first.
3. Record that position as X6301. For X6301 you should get 6309 angstrom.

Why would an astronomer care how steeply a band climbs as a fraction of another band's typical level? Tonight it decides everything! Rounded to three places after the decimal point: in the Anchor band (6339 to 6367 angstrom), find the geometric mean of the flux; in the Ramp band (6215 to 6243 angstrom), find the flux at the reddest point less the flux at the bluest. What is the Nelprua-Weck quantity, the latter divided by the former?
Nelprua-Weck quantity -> 0.083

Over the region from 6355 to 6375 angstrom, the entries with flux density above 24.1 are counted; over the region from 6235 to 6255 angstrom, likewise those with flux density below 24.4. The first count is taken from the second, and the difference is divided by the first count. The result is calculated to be 0.7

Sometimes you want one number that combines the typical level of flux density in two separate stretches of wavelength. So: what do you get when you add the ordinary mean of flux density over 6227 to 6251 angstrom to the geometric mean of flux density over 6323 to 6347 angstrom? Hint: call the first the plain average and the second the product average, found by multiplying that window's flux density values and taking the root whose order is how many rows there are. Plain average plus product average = 48.8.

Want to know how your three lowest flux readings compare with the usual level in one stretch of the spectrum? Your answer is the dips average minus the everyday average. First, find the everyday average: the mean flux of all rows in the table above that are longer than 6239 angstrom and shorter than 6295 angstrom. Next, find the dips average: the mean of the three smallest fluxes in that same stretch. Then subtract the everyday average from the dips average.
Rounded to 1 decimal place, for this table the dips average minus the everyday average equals -1.2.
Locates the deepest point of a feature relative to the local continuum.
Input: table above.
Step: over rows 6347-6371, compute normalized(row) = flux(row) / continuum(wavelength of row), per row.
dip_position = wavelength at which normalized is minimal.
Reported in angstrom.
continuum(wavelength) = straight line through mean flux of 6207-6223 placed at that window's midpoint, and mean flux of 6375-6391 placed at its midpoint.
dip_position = 6361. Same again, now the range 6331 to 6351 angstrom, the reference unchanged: 6349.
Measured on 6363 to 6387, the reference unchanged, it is 6365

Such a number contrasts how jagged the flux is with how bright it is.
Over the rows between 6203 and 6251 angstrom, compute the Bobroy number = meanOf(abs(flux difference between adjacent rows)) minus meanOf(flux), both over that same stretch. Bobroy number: -22.8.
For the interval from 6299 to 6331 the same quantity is -23.5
